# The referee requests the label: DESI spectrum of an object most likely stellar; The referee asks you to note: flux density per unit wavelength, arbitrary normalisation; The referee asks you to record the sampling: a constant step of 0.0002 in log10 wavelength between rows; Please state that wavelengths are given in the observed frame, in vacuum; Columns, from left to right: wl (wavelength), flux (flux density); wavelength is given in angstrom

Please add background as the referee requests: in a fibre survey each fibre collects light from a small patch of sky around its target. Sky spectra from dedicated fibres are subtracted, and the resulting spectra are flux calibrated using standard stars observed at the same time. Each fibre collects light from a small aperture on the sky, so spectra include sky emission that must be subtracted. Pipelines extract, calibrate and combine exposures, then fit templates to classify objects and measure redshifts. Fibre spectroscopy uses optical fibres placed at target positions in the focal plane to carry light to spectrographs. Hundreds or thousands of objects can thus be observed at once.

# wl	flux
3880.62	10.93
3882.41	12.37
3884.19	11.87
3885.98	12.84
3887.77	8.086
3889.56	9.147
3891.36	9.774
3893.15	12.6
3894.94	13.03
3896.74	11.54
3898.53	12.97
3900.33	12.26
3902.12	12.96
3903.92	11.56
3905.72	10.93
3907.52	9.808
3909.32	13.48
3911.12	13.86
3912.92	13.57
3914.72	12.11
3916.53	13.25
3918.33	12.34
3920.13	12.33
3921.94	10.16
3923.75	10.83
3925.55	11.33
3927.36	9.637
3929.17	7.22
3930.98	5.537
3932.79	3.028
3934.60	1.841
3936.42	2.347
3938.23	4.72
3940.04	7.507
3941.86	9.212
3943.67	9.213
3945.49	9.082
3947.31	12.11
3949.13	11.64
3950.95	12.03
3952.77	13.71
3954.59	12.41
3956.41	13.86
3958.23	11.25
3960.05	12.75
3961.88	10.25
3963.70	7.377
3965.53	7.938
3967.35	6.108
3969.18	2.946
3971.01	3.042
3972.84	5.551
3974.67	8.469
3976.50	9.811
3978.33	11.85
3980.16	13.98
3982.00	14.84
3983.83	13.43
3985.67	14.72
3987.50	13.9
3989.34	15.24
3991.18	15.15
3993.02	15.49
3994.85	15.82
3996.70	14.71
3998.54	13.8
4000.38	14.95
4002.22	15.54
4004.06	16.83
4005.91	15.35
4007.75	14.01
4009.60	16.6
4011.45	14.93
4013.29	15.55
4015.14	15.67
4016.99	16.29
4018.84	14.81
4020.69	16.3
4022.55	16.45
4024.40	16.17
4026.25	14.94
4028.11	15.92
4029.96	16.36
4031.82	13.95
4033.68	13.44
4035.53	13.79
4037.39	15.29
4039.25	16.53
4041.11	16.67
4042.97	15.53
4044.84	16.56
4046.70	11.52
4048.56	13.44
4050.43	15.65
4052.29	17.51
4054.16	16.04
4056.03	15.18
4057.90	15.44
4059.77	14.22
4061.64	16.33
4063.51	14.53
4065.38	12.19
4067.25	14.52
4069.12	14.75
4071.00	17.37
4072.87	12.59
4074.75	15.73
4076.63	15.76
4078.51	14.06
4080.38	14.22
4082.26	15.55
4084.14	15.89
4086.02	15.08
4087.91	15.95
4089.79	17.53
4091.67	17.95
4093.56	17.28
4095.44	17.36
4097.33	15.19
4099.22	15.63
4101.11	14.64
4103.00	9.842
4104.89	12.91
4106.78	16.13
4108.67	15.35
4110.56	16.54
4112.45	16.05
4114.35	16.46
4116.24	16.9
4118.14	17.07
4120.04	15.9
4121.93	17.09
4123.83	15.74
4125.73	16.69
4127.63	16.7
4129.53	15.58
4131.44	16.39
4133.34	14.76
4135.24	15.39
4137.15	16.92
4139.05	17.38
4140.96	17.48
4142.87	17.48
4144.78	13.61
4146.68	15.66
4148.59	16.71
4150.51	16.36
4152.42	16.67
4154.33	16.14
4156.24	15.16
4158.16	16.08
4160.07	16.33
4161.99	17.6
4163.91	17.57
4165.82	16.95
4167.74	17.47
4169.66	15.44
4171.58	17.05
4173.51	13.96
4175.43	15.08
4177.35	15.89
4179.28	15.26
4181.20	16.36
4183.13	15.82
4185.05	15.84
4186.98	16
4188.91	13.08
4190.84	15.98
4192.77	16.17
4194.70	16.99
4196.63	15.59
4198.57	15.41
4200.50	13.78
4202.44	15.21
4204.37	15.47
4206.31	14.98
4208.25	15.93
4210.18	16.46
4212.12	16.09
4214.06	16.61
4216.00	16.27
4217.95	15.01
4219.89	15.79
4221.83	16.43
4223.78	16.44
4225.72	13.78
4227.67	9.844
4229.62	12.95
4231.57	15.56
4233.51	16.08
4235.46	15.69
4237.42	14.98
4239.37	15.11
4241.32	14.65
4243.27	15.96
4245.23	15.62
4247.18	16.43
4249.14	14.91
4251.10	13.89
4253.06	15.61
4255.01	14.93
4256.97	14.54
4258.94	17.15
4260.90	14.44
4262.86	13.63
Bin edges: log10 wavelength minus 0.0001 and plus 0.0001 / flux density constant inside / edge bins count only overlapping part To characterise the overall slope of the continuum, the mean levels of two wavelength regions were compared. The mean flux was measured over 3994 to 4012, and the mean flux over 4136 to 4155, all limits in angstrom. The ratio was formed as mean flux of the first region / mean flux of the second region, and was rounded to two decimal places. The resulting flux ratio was 0.93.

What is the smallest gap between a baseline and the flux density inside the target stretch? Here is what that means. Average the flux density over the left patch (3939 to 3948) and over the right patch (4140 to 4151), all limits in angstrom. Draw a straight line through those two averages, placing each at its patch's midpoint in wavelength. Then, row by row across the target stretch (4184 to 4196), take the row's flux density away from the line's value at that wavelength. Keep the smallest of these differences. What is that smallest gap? 0.9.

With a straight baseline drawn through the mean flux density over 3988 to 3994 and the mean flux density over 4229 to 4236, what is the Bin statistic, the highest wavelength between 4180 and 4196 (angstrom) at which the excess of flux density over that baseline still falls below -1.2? 4188.91 angstrom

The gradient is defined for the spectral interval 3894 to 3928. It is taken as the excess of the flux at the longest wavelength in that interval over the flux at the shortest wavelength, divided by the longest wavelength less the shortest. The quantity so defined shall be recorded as -0.10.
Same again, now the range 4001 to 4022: 0.04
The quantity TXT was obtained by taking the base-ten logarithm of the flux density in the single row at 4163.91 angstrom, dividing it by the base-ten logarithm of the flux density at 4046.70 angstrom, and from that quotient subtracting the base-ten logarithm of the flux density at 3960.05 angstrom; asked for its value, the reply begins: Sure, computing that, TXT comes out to 0.07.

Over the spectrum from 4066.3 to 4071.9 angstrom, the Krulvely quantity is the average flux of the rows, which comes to 16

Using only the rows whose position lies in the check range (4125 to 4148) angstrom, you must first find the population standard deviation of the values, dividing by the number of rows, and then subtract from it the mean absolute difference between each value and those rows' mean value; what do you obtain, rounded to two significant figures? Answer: 0.17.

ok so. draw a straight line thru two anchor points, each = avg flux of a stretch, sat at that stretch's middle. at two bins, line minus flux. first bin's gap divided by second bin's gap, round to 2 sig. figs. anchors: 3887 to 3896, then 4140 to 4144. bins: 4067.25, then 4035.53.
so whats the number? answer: 1.2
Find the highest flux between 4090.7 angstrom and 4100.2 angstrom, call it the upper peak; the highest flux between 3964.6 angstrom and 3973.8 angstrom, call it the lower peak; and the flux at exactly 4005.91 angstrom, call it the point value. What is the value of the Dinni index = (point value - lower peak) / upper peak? 0.41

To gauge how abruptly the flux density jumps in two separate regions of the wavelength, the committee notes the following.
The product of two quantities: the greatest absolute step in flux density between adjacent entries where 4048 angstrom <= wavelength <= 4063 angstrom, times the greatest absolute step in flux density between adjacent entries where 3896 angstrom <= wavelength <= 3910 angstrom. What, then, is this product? 8.1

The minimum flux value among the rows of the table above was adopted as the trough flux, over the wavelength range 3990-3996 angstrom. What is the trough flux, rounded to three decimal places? 15.150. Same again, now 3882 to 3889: 8.086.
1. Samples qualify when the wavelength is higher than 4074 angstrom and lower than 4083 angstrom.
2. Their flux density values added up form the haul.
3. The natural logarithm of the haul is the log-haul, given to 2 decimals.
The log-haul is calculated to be 4.32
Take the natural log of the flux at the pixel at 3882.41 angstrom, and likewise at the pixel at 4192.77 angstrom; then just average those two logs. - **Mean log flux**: 2.65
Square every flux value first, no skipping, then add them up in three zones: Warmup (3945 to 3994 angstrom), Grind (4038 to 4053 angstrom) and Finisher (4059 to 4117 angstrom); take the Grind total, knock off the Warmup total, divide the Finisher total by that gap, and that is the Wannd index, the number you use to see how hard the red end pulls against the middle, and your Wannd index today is -4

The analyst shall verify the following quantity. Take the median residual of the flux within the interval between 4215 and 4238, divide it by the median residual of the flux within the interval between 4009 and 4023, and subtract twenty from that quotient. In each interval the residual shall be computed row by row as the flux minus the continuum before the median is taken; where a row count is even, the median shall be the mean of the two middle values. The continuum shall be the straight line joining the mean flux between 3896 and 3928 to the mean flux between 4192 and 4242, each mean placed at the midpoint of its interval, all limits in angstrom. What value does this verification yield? -19.9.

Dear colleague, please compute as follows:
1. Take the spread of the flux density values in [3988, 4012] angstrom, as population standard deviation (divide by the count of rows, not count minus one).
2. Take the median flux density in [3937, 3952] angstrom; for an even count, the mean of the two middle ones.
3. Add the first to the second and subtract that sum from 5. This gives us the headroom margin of -5.0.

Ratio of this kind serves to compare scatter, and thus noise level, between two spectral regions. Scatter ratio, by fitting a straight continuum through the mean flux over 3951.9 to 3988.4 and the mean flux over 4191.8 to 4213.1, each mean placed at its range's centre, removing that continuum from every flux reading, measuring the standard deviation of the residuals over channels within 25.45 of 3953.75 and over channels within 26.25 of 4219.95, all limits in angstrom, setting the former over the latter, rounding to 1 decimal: 2.4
